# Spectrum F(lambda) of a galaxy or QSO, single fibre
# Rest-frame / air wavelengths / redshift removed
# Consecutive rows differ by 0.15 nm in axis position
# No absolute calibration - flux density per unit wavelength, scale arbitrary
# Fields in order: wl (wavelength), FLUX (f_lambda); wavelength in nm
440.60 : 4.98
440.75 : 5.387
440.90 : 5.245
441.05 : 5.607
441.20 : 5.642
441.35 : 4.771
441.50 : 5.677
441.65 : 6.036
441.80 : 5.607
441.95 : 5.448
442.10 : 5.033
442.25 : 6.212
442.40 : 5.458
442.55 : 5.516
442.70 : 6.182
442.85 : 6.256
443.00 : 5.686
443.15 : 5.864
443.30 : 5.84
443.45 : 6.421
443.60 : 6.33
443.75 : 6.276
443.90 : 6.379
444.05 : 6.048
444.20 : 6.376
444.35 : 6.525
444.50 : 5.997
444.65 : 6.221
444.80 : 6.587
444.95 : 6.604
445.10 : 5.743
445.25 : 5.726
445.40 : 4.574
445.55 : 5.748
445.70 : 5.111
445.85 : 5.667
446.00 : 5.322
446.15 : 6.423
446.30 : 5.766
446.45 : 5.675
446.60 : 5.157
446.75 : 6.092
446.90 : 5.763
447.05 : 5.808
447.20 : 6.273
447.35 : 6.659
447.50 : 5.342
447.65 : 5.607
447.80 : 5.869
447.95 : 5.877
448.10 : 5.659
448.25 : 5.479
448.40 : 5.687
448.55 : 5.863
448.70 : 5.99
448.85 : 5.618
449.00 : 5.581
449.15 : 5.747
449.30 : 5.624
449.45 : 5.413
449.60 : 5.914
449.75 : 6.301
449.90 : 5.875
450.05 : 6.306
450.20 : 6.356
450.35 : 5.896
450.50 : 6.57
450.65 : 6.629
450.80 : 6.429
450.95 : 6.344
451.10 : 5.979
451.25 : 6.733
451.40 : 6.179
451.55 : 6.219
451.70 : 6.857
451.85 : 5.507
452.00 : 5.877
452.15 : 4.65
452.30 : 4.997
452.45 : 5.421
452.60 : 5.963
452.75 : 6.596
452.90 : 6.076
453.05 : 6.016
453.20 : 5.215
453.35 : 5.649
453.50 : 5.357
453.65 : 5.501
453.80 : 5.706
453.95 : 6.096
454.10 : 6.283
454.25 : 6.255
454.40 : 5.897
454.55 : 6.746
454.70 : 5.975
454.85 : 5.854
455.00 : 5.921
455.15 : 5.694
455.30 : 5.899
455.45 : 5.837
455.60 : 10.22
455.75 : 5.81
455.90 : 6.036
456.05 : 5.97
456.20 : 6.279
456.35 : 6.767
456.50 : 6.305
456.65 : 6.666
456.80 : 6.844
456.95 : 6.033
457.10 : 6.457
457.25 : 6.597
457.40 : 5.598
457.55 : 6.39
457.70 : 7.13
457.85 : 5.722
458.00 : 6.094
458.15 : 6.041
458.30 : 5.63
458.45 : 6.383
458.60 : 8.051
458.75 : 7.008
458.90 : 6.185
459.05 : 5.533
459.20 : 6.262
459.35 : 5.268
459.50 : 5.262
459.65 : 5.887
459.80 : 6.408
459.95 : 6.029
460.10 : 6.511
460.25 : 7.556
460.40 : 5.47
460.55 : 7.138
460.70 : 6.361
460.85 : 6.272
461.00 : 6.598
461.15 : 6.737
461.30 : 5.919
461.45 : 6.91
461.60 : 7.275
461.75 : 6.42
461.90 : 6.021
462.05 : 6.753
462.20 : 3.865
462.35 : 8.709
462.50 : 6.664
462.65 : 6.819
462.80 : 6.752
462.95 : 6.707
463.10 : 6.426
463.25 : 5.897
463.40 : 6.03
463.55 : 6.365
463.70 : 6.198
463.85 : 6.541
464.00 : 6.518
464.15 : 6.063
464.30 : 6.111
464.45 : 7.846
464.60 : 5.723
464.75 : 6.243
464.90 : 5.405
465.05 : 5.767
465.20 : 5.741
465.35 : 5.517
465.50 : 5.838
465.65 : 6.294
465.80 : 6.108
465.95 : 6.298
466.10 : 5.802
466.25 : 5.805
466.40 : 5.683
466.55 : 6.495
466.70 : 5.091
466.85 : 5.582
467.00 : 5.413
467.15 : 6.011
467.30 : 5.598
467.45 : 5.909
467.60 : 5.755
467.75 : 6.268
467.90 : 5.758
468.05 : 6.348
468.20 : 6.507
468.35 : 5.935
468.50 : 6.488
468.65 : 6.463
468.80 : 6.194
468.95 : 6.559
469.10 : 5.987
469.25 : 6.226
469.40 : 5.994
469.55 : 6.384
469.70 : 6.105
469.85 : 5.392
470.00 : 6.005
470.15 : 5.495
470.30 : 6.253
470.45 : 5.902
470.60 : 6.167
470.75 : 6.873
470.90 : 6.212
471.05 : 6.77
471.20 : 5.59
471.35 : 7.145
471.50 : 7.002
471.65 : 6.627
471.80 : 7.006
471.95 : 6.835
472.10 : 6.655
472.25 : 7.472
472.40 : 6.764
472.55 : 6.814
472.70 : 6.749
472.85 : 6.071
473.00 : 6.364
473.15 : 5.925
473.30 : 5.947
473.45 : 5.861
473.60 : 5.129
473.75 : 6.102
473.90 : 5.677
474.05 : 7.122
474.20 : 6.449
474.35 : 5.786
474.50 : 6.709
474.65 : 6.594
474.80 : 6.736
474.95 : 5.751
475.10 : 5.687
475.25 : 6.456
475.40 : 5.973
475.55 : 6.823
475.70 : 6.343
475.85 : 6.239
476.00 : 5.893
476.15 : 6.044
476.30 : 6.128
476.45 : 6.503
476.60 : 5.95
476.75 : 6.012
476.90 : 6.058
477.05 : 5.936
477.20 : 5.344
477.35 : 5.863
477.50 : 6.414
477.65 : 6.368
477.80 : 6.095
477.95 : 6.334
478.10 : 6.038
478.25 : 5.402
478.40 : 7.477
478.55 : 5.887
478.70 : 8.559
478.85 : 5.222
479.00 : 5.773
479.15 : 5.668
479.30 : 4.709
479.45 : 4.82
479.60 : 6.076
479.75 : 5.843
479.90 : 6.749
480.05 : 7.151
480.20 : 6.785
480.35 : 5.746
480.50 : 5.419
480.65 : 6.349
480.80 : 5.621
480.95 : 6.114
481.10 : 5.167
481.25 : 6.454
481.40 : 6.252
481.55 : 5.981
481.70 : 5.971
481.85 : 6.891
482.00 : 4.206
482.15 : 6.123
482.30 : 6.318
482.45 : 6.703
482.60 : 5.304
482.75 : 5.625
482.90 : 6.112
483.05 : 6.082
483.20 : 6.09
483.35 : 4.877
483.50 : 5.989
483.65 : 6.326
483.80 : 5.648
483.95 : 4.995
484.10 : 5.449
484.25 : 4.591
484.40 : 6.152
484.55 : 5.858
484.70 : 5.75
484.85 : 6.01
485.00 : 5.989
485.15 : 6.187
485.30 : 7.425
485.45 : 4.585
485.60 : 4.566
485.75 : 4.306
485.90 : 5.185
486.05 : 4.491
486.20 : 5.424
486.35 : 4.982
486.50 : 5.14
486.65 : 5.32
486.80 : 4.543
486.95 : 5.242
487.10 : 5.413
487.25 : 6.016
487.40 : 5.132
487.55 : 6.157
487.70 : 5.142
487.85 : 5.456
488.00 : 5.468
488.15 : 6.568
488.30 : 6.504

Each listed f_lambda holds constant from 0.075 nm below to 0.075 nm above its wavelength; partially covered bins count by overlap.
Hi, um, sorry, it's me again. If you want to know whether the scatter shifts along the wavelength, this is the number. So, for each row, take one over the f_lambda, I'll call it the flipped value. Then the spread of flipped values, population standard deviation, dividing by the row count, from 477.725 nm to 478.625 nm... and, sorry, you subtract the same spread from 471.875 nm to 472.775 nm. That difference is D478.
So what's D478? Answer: 0.010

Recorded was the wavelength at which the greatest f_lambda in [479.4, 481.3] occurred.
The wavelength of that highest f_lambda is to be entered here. 480.05 nm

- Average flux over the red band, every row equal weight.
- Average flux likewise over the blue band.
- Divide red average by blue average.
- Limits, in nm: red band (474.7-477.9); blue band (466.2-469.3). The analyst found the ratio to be 1.02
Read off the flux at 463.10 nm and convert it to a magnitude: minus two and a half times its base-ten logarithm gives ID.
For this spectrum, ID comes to -2.02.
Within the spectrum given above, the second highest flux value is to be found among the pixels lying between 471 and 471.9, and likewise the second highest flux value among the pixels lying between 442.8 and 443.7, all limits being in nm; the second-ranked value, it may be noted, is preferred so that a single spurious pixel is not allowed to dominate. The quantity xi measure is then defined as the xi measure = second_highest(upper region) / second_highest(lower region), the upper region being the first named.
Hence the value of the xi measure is 1.11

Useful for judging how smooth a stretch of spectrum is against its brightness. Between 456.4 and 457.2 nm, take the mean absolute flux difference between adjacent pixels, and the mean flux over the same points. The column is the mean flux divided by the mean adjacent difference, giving 15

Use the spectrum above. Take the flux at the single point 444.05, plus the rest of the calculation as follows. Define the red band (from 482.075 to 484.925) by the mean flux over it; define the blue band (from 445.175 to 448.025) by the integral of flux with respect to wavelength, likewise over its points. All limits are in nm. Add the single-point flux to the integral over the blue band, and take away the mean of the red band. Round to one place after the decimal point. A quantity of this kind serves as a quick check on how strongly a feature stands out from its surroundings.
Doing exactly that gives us 16.5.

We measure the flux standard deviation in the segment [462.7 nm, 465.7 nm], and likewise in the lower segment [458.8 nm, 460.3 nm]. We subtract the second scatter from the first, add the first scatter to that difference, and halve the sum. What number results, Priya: 0.20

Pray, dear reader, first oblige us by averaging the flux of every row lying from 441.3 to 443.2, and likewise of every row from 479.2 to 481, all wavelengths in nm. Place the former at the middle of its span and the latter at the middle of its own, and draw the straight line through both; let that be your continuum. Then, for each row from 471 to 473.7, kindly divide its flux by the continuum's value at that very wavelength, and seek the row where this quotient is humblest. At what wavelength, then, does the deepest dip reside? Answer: 473.60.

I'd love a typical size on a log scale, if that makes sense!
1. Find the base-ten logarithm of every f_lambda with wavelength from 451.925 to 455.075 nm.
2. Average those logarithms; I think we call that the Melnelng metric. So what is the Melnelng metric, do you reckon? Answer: 0.763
